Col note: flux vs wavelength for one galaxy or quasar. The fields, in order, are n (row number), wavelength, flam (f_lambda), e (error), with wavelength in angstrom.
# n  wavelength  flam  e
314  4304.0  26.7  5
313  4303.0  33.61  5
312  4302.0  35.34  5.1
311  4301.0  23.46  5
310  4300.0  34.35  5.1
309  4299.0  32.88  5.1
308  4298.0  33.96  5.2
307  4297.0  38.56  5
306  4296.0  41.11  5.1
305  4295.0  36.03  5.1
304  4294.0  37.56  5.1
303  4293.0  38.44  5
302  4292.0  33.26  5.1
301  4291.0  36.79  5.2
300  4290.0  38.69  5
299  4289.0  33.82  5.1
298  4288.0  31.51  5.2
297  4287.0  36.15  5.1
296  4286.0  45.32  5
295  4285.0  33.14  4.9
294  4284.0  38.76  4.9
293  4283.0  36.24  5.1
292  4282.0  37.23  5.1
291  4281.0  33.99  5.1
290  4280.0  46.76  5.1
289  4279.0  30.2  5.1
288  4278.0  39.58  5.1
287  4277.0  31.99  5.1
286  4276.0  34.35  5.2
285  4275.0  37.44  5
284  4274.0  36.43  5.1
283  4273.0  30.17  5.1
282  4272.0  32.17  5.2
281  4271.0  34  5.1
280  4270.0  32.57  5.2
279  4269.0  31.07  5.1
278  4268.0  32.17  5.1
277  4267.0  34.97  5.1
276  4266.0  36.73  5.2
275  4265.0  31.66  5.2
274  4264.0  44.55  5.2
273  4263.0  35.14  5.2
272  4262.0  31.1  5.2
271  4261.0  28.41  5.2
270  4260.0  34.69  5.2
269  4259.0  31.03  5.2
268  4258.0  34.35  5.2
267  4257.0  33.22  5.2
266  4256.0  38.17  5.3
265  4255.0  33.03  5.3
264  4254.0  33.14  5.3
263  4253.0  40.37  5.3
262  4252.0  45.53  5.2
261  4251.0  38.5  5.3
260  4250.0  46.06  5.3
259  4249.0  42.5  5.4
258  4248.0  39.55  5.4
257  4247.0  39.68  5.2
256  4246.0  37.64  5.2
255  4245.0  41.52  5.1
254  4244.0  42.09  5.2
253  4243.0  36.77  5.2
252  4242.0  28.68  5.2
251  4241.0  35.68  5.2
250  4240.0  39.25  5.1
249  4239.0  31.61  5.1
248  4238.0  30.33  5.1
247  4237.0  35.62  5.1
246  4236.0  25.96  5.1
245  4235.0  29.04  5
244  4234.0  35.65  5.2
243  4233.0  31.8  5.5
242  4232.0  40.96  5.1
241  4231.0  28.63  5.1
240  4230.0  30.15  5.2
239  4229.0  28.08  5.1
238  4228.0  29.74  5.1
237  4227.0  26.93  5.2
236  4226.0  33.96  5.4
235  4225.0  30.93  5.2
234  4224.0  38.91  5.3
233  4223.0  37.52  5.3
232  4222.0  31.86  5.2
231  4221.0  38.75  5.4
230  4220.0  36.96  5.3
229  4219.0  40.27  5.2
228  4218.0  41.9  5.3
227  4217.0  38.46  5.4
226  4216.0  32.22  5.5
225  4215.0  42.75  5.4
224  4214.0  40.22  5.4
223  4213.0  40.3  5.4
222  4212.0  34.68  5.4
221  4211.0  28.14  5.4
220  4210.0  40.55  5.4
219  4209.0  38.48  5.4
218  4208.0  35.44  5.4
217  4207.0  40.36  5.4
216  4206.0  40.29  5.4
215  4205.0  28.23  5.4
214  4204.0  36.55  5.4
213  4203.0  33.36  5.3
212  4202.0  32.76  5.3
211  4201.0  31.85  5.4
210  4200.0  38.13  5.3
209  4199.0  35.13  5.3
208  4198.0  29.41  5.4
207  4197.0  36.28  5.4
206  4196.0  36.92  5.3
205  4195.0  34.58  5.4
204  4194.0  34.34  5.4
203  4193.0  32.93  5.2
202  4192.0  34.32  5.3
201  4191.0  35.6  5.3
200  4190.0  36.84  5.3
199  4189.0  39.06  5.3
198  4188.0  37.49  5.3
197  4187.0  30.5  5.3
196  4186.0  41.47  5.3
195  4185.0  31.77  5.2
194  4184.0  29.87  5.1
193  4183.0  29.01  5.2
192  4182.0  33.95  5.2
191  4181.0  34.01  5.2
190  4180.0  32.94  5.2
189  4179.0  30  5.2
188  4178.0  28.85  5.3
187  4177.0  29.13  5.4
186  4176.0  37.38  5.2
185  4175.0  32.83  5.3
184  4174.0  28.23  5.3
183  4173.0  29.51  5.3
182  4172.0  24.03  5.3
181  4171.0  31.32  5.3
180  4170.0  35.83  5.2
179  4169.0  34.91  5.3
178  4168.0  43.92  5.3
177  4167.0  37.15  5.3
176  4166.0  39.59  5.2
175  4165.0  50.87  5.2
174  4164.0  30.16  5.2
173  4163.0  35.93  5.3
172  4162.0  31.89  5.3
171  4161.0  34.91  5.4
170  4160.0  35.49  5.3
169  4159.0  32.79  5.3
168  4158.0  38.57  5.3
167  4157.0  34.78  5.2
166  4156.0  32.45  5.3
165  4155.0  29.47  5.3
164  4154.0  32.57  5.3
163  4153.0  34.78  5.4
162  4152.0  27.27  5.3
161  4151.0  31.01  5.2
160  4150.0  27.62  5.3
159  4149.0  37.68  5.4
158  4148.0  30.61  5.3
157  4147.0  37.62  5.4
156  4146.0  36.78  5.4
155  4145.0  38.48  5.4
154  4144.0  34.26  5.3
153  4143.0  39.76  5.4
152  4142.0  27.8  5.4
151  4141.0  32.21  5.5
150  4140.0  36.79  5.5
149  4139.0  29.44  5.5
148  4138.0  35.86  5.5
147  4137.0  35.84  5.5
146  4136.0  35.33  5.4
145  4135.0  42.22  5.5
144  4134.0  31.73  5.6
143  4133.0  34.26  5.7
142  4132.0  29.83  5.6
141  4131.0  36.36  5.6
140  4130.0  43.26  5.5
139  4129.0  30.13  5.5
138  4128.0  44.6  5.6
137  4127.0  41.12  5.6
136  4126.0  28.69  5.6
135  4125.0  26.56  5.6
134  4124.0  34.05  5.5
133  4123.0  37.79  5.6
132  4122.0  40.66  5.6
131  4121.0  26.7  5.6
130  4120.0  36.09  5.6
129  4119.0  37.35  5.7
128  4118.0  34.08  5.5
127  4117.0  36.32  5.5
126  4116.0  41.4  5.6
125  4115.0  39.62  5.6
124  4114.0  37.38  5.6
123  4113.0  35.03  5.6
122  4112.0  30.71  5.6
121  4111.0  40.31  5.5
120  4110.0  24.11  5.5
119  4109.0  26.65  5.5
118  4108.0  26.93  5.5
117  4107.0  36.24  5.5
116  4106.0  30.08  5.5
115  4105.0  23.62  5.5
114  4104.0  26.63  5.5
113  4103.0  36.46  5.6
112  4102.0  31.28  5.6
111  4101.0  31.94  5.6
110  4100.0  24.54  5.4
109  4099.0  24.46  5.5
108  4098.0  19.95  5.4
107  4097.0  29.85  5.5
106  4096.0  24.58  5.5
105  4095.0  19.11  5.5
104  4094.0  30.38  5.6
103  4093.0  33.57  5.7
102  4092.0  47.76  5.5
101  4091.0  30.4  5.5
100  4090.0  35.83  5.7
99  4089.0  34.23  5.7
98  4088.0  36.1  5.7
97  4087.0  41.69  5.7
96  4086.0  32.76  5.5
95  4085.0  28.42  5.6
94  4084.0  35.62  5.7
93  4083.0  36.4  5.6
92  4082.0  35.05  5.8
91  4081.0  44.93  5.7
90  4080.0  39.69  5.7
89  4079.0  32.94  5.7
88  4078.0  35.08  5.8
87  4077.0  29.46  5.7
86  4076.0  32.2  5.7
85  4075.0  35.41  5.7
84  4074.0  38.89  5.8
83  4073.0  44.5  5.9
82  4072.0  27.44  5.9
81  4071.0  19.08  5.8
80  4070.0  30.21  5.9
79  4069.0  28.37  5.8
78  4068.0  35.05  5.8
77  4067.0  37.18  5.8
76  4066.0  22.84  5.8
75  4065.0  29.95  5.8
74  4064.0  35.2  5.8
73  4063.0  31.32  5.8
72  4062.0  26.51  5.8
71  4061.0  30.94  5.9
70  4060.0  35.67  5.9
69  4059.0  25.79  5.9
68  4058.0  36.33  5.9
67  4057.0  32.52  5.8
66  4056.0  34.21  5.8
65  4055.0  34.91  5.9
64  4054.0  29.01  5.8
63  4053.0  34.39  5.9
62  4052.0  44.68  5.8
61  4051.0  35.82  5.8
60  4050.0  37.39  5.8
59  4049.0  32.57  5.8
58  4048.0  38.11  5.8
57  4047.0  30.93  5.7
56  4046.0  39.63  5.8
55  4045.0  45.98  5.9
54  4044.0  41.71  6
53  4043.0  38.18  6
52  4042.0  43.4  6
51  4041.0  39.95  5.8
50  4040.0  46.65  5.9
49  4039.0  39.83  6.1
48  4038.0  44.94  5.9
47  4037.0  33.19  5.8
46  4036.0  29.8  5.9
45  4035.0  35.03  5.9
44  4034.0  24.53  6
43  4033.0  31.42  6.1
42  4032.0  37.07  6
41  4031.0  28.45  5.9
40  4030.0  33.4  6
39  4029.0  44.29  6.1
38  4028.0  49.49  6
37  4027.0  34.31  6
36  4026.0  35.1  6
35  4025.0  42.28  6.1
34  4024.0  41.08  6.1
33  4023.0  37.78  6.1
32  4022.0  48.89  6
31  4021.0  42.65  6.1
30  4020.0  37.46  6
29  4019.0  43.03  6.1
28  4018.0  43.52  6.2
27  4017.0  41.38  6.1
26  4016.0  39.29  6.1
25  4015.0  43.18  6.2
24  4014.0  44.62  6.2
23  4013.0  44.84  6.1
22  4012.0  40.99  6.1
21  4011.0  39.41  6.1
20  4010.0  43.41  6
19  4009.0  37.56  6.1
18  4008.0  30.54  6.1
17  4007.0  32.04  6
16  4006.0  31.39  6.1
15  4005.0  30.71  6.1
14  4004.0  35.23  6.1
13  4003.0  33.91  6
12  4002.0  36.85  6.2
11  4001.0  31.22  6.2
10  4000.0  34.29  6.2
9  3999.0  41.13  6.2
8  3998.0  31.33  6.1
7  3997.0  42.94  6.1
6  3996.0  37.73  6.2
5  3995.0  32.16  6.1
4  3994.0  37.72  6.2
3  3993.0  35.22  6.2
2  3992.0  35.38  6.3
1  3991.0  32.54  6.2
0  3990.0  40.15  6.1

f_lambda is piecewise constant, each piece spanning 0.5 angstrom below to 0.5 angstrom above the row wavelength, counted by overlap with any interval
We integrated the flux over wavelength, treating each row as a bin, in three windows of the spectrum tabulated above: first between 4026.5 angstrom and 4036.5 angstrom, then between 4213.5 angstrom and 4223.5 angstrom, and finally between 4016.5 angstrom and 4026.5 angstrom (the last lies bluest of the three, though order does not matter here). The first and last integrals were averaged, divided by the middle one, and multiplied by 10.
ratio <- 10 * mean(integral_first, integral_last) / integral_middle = 10.0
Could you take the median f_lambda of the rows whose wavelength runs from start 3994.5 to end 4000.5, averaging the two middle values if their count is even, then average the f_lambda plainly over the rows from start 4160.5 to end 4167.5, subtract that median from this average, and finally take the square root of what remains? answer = 1.10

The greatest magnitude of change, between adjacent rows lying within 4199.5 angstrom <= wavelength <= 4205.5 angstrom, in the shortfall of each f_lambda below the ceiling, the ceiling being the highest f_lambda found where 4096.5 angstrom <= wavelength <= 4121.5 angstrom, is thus 8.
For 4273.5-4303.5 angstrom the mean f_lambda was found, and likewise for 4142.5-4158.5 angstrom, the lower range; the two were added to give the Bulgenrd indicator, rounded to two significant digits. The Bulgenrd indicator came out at 70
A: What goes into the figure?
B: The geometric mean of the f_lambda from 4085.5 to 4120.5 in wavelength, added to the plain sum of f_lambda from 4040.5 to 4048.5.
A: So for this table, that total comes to 349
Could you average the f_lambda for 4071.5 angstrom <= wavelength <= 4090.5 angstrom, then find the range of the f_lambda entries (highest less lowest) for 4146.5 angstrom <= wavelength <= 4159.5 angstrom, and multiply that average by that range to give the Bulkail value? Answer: 402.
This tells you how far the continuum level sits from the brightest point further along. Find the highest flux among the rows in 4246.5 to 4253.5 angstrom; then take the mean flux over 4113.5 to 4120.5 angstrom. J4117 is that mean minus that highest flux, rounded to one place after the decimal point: -8.6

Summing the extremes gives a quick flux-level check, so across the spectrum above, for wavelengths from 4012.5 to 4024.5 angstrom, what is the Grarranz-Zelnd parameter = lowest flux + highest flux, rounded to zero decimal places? 86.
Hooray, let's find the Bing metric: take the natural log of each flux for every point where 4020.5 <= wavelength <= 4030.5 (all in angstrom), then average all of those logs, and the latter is 3.70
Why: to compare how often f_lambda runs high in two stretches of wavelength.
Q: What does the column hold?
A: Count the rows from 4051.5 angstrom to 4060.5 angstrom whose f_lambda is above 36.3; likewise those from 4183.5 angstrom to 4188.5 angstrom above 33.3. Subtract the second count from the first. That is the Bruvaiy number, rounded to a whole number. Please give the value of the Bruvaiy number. 0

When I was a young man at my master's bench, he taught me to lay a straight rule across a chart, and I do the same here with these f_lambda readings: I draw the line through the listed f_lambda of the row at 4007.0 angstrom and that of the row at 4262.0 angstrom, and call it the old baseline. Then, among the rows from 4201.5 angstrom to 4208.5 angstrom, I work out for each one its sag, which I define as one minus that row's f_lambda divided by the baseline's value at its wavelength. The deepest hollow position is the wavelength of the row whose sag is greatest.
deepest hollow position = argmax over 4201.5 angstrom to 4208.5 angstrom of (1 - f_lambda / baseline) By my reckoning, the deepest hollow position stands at 4205.0 angstrom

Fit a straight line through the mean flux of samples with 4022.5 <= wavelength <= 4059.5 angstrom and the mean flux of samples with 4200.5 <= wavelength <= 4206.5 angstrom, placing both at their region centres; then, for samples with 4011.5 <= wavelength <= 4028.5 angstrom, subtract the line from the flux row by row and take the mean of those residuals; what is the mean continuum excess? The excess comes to 4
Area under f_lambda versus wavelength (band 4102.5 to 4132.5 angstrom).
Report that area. 1019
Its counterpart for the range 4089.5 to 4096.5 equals 222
